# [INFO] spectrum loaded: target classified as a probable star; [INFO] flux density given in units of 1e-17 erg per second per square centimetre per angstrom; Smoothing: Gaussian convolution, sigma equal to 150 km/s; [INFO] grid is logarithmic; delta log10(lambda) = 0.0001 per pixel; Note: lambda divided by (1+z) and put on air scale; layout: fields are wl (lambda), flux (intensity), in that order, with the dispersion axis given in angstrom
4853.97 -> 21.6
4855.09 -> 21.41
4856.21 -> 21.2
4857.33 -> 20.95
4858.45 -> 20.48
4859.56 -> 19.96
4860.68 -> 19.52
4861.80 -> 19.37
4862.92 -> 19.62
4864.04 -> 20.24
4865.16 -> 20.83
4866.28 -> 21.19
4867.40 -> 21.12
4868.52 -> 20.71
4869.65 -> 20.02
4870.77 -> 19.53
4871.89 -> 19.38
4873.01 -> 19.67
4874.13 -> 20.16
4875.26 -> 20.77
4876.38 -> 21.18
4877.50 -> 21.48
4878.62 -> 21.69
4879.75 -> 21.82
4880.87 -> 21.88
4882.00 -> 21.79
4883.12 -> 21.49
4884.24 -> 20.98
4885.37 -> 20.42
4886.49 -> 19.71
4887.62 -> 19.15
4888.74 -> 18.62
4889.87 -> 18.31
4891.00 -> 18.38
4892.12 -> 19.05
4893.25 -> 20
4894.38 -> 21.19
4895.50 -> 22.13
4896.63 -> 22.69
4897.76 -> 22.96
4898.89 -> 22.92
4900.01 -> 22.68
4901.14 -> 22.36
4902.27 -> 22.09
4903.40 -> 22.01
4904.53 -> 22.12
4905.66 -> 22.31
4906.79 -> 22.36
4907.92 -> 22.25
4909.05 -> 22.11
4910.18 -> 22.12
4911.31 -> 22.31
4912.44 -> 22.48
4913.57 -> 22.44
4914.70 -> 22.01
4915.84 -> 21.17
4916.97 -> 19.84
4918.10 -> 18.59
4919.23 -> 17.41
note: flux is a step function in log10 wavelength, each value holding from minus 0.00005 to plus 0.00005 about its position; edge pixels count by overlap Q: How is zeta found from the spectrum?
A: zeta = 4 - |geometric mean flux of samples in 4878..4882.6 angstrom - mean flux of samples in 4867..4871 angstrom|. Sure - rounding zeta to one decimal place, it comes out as 2.6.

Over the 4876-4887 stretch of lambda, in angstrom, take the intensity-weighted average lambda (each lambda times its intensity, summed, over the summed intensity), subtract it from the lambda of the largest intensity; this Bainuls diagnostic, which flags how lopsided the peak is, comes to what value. -0.5 angstrom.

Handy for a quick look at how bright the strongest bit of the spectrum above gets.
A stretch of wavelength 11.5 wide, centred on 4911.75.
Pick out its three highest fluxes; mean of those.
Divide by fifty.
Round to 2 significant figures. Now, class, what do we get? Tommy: 0.45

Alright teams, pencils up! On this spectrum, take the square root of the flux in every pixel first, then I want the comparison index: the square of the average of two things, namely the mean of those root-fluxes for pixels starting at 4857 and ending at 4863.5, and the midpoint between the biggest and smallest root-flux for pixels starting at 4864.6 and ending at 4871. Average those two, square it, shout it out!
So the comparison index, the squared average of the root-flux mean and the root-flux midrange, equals 20.2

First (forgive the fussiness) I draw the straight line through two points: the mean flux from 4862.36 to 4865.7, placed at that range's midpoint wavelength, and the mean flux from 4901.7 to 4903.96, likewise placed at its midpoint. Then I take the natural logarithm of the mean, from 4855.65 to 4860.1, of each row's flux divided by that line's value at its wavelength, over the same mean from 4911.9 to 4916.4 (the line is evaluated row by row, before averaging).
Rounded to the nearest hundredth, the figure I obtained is 0.06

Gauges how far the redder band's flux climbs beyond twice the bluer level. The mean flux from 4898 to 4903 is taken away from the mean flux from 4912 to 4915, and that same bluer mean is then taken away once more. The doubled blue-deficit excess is -23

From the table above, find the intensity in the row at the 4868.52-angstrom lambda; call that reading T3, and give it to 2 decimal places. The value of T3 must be 20.71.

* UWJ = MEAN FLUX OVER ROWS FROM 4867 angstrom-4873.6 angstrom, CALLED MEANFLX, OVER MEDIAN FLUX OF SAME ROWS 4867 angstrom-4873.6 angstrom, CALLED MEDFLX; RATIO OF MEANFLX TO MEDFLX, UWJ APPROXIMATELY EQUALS 1.01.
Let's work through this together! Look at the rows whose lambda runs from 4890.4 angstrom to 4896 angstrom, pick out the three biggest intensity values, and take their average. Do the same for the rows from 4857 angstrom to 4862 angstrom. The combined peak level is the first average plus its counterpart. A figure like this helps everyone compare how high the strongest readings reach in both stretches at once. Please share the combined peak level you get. 41.6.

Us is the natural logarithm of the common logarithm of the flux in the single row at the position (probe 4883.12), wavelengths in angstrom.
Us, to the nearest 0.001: 0.287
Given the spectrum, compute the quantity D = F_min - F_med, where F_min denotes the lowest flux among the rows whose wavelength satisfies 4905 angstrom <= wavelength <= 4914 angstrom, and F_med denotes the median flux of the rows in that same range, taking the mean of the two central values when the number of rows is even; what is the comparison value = -0.20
